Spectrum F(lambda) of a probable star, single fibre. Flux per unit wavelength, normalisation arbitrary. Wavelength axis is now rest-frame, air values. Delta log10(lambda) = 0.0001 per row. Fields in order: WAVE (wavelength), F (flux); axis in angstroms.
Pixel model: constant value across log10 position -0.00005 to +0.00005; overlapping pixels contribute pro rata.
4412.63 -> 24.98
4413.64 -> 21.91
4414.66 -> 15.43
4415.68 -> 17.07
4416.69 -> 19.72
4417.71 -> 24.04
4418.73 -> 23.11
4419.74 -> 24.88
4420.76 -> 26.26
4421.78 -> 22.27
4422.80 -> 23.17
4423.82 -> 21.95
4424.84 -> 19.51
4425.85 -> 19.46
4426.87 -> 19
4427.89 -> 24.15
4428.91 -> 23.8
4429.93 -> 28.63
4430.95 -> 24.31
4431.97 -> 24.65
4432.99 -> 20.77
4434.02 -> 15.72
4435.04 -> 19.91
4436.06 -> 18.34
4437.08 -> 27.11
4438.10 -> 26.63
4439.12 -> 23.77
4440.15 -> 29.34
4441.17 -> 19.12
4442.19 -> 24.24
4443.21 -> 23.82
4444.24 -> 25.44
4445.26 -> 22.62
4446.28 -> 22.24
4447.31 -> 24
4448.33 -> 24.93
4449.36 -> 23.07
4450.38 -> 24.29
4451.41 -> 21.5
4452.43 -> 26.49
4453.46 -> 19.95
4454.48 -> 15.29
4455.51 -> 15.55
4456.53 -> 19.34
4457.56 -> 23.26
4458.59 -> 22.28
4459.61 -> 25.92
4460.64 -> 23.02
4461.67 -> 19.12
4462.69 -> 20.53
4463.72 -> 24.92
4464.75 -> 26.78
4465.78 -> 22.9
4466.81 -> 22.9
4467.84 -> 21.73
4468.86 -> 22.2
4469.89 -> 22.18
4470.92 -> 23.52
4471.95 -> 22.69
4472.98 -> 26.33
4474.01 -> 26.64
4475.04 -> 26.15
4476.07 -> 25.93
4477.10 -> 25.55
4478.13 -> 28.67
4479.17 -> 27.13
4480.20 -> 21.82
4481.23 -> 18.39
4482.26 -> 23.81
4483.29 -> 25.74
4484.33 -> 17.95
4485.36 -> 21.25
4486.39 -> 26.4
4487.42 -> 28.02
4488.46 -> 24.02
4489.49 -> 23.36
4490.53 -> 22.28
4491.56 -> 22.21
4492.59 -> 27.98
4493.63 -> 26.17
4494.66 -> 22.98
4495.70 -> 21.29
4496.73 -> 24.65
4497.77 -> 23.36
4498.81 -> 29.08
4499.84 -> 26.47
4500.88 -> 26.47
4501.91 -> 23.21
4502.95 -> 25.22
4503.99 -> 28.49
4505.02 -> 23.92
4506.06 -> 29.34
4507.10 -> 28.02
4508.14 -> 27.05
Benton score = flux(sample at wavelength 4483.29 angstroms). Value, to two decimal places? 25.74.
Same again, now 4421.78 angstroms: 22.27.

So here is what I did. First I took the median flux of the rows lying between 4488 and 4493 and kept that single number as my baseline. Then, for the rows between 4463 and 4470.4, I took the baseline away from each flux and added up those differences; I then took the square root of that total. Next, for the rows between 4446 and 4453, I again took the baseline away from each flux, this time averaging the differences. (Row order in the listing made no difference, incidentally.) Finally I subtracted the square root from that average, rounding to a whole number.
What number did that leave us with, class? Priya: 0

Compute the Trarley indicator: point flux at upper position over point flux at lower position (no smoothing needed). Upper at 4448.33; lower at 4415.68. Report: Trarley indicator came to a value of 1.46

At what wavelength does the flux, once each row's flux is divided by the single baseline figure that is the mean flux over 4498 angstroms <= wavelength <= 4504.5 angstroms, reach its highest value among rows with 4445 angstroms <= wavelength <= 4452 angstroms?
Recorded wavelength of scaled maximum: 4448.33 angstroms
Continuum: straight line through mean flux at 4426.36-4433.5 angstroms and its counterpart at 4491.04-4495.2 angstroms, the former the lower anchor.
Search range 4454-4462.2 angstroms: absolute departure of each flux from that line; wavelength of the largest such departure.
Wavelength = 4454.48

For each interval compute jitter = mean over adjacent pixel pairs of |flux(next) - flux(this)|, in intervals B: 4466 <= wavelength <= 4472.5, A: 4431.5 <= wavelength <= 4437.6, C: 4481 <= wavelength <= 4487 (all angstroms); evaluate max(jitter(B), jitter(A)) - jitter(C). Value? -0.03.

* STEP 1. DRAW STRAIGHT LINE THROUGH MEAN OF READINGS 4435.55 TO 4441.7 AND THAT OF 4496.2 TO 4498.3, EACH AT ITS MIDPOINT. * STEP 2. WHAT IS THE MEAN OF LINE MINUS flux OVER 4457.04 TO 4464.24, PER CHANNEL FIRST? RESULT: 1.3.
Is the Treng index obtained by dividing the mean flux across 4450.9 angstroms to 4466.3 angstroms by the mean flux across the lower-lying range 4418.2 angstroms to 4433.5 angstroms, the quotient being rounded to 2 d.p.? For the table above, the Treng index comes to 0.94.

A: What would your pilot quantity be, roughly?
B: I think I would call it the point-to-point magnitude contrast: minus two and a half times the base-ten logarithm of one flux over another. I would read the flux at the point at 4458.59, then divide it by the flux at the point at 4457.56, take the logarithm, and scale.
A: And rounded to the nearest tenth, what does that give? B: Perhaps 0.0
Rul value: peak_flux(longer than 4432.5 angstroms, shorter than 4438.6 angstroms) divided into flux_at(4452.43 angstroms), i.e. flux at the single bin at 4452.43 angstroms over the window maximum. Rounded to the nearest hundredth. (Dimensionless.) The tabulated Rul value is 0.98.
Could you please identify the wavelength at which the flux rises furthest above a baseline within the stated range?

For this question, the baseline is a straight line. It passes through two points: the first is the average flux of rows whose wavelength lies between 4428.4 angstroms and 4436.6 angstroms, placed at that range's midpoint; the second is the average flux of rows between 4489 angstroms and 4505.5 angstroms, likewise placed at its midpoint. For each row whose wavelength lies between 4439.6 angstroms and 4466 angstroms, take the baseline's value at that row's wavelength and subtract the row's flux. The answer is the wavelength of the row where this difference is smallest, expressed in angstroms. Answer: 4440.15 angstroms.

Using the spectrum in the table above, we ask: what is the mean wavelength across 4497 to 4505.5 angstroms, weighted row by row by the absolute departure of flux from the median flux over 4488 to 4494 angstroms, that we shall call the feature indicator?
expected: 4501.1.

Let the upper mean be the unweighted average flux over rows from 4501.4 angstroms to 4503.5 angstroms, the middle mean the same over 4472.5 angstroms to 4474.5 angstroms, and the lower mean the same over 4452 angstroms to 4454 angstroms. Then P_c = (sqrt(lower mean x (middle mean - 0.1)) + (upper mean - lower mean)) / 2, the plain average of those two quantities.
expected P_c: 12.9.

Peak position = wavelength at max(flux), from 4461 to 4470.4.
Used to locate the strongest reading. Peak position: 4464.75 angstroms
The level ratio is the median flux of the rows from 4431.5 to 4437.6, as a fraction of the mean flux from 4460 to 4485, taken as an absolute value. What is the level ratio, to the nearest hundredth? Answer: 0.86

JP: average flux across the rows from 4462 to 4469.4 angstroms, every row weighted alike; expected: 23.1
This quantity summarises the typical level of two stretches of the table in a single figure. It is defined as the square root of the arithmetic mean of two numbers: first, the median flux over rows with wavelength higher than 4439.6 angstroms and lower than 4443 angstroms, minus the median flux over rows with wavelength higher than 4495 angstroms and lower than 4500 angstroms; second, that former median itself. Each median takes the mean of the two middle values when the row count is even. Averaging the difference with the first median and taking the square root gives 3.45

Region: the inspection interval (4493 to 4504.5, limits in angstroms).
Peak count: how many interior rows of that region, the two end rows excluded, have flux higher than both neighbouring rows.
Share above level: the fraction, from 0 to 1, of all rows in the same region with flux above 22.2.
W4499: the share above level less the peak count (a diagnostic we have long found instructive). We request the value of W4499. -1.1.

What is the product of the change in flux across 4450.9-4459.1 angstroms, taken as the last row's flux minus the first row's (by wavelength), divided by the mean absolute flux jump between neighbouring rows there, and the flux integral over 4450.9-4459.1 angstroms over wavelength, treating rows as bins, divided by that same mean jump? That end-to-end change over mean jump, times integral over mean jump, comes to 10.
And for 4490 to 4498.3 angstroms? 35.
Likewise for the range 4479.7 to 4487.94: 70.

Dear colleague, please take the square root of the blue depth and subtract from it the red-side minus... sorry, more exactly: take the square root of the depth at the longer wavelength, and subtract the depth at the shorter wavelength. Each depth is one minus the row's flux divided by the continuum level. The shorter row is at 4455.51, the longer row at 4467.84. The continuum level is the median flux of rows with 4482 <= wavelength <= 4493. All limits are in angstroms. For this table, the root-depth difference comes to -0.05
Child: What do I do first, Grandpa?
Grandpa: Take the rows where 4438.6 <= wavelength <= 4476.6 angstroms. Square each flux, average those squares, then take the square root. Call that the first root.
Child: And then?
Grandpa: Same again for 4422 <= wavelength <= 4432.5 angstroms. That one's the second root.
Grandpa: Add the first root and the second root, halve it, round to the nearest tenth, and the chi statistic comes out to 23.2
